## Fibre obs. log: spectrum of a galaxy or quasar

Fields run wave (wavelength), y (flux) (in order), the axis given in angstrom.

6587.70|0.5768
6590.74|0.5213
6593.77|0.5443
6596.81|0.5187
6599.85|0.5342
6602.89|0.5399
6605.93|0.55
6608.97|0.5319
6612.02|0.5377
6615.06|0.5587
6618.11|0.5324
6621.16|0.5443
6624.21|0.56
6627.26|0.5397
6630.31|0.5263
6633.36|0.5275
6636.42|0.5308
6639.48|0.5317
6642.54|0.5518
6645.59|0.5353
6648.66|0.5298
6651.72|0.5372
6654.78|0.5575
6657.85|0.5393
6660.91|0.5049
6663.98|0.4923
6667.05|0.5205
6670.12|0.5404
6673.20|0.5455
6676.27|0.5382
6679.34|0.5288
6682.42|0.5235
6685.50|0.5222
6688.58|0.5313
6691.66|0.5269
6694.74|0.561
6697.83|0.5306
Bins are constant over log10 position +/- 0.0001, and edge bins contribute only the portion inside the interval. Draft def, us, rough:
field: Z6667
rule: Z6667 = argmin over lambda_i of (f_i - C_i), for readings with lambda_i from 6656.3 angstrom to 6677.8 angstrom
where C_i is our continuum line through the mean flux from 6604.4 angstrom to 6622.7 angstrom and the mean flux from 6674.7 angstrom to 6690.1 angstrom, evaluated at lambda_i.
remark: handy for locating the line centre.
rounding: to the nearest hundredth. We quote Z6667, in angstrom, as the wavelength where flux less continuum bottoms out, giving 6663.98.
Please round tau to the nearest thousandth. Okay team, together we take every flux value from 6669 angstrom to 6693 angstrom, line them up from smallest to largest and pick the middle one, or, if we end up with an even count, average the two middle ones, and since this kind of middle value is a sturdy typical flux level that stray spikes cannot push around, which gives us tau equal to 0.530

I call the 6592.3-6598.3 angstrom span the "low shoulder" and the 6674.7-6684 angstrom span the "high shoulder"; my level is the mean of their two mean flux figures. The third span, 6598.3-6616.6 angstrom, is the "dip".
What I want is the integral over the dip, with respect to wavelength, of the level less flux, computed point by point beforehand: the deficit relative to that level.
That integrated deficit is -0.21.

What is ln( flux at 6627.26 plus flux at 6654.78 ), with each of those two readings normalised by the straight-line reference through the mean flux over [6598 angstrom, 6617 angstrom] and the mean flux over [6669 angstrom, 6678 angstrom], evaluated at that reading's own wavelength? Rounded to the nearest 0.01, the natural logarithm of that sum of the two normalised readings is 0.71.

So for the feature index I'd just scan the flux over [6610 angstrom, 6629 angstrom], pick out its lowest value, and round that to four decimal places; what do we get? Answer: 0.5324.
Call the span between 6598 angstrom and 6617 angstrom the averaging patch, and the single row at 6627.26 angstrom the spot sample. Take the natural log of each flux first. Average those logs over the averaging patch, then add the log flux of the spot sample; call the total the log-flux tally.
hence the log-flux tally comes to -1.23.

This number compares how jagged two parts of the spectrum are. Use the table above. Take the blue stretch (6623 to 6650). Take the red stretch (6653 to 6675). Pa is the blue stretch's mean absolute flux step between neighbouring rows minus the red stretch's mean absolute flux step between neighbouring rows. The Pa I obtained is -0.010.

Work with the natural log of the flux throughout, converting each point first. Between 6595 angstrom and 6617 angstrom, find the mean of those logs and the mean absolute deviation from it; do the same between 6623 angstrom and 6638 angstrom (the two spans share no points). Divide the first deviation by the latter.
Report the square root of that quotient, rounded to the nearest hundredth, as 0.94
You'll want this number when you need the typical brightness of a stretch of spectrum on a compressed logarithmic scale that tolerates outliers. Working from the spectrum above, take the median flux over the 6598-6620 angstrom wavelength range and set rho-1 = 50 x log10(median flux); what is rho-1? -13.5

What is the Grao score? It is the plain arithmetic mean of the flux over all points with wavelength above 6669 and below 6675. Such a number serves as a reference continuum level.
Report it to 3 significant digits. 0.543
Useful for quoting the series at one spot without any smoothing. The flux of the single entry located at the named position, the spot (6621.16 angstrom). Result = 0.5443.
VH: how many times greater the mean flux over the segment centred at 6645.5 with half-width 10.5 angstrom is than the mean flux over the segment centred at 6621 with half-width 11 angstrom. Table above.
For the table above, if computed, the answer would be 0.99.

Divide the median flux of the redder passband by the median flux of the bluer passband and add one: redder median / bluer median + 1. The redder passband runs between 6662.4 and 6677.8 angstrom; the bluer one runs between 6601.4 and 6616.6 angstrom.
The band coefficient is 1.997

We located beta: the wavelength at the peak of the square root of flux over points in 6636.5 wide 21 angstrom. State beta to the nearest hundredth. 6642.54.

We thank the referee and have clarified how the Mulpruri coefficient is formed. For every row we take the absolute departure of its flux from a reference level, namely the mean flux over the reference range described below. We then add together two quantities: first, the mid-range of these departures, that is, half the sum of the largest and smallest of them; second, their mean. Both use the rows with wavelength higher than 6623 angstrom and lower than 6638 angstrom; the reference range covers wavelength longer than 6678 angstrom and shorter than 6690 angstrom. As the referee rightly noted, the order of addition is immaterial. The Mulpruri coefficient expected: 0.027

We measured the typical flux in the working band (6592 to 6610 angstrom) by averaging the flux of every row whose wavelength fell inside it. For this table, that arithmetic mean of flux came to 0.537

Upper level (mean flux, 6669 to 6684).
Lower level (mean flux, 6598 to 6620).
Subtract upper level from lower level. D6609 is 0.005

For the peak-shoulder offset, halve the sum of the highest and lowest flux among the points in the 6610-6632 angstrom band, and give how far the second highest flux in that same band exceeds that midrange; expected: 0.016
